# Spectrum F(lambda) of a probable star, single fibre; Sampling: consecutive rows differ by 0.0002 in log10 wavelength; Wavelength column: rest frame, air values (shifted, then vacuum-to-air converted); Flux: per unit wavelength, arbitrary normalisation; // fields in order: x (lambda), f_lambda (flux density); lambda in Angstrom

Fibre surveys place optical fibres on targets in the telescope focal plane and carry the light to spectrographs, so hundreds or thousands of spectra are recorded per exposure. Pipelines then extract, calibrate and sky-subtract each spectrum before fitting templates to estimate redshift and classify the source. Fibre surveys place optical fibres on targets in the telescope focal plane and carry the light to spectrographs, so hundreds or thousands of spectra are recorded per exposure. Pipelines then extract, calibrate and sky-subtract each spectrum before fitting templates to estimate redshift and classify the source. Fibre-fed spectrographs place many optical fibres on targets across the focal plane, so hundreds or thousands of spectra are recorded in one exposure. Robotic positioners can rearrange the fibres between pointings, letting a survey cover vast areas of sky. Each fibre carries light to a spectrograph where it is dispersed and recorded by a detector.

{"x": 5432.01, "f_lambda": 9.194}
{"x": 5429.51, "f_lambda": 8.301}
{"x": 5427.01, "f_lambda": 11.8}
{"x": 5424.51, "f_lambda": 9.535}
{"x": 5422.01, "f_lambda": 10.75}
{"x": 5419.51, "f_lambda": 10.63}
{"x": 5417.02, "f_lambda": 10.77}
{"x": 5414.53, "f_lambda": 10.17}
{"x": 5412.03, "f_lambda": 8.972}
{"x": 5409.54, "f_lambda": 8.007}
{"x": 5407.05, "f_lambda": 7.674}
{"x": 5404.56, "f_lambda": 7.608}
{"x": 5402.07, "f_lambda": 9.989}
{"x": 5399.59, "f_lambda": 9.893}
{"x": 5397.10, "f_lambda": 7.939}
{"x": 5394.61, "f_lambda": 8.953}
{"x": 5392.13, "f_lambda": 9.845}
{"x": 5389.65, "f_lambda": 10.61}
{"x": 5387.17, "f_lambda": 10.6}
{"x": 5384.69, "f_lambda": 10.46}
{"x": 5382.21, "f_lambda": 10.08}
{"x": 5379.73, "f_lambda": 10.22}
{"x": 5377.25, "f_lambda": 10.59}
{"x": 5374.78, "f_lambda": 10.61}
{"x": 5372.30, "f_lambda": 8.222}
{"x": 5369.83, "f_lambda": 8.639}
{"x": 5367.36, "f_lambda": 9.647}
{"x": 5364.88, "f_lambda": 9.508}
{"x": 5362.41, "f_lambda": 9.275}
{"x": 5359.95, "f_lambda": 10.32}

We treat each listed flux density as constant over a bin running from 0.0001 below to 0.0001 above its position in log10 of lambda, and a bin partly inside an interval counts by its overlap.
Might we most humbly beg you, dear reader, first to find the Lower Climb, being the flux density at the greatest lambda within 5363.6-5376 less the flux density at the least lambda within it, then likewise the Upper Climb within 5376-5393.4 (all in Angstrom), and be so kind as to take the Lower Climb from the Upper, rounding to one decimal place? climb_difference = -1.8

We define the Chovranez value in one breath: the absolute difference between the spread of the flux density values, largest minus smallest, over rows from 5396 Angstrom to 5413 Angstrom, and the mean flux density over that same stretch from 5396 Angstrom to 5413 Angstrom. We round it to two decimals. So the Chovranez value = 6.20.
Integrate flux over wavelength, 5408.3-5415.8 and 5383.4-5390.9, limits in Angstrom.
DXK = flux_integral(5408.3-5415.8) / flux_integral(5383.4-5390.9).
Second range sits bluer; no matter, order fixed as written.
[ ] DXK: 0.86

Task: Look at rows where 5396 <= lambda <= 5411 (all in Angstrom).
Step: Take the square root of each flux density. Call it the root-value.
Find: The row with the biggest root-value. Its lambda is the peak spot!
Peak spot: 5402.07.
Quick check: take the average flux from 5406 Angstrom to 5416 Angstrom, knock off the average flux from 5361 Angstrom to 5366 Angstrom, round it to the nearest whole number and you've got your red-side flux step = -1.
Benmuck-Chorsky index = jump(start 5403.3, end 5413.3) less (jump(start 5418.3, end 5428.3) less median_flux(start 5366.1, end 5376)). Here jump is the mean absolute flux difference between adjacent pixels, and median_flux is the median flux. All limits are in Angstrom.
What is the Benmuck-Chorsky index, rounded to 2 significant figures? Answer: 8.4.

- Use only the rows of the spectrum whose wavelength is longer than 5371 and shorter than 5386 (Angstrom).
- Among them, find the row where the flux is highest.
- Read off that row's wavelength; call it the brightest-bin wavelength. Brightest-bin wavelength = 5374.78 Angstrom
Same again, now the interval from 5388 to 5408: 5389.65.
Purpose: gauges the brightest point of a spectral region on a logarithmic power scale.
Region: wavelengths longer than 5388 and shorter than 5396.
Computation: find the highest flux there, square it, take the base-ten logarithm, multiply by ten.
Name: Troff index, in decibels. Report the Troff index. 20.5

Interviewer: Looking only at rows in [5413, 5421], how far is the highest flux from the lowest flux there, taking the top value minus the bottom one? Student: 0.6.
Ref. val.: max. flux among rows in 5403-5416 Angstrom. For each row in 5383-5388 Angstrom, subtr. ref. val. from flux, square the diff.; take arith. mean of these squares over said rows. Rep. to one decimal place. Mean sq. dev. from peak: 0.1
